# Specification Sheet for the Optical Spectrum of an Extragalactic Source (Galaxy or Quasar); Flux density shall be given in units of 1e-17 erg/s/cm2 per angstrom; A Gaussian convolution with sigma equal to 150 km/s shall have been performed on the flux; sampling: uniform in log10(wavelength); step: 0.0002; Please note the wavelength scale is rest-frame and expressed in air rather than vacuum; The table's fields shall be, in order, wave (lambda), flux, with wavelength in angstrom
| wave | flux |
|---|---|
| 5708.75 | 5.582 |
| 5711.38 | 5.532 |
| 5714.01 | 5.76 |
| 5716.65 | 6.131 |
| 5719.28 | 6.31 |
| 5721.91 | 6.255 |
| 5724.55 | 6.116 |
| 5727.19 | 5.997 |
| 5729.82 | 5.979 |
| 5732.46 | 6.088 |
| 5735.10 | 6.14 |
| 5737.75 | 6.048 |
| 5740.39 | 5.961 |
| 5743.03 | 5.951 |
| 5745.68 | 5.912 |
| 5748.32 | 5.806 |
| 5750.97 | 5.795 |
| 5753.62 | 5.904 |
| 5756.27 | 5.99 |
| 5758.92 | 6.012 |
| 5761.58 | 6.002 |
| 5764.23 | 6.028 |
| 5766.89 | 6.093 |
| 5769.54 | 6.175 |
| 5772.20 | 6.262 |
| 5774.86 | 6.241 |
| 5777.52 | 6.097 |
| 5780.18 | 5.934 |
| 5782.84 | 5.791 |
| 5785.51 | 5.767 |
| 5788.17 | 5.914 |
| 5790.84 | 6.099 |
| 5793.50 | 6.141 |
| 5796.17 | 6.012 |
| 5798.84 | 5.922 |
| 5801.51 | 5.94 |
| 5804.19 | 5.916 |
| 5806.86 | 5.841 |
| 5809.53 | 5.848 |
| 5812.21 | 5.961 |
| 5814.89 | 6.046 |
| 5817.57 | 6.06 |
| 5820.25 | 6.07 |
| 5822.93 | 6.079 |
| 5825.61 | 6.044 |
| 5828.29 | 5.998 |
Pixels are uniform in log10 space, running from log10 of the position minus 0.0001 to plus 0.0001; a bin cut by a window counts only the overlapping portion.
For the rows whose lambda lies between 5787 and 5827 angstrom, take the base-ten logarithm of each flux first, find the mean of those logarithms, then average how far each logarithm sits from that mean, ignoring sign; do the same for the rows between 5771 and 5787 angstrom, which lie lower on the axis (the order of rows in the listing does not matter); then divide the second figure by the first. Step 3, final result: 2.3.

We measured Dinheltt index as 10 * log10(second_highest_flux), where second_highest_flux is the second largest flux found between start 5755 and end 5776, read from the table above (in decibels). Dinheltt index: 7.953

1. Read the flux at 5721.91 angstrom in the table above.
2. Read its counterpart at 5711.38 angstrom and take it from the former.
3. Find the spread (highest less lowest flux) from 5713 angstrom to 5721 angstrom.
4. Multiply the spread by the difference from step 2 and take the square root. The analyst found 0.63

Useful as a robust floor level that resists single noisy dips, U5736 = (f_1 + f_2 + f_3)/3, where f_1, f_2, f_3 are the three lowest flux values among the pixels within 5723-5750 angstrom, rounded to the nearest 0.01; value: 5.89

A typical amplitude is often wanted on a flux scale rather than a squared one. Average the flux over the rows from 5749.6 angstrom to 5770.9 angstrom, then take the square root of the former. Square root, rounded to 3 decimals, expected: 2.449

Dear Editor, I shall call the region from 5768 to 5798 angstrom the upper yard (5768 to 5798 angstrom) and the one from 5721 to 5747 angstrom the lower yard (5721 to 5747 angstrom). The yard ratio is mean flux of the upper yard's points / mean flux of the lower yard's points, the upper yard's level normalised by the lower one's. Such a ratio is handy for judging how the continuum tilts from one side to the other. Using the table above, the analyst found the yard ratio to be 1.00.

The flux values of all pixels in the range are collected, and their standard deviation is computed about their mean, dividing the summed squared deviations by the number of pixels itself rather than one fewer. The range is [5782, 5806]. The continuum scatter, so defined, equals 0.118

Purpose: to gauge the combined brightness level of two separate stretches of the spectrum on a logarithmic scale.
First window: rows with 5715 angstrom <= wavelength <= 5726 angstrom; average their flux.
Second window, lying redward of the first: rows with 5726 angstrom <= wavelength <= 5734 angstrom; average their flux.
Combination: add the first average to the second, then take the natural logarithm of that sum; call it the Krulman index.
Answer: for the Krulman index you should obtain 2.50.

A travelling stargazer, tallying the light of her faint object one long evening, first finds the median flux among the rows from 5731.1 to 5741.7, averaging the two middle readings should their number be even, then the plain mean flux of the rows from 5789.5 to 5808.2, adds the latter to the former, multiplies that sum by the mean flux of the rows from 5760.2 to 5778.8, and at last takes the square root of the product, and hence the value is 8.59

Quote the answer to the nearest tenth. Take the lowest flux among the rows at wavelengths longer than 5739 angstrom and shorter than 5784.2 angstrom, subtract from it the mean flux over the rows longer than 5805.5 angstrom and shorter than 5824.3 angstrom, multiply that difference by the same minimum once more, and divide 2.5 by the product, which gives -2.2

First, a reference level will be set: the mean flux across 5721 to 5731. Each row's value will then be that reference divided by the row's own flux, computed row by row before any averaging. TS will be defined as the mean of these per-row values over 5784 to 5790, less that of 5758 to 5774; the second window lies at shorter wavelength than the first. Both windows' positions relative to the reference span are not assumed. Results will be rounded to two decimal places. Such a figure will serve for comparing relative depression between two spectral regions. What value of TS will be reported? 0.04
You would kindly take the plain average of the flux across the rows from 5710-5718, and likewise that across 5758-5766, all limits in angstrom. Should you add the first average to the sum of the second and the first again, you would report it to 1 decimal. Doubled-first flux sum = 17.6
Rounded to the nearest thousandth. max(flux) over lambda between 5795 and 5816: 6.046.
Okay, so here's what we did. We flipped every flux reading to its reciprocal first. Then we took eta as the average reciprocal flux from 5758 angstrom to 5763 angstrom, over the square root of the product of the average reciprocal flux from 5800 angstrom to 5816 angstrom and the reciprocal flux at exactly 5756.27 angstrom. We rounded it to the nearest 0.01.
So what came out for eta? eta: 0.99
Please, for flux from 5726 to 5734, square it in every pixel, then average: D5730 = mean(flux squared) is 36.3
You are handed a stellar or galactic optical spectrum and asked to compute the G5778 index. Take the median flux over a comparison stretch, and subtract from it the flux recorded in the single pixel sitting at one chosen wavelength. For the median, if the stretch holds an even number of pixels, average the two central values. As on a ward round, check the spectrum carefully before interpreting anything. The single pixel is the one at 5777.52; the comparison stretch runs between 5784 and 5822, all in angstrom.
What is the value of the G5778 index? -0.15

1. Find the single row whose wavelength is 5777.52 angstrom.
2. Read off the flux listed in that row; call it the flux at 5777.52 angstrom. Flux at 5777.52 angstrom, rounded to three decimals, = 6.097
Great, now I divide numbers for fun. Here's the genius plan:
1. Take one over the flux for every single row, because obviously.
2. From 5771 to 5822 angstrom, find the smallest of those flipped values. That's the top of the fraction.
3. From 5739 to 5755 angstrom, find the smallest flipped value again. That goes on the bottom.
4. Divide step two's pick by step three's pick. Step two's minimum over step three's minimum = 0.95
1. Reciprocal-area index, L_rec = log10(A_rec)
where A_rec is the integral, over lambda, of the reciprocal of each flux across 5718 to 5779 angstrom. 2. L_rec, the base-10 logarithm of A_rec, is 1.0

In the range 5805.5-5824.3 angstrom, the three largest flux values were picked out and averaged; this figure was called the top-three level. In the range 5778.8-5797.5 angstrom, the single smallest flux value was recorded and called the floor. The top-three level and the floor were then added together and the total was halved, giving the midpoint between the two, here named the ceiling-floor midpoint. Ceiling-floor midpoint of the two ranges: 5.92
